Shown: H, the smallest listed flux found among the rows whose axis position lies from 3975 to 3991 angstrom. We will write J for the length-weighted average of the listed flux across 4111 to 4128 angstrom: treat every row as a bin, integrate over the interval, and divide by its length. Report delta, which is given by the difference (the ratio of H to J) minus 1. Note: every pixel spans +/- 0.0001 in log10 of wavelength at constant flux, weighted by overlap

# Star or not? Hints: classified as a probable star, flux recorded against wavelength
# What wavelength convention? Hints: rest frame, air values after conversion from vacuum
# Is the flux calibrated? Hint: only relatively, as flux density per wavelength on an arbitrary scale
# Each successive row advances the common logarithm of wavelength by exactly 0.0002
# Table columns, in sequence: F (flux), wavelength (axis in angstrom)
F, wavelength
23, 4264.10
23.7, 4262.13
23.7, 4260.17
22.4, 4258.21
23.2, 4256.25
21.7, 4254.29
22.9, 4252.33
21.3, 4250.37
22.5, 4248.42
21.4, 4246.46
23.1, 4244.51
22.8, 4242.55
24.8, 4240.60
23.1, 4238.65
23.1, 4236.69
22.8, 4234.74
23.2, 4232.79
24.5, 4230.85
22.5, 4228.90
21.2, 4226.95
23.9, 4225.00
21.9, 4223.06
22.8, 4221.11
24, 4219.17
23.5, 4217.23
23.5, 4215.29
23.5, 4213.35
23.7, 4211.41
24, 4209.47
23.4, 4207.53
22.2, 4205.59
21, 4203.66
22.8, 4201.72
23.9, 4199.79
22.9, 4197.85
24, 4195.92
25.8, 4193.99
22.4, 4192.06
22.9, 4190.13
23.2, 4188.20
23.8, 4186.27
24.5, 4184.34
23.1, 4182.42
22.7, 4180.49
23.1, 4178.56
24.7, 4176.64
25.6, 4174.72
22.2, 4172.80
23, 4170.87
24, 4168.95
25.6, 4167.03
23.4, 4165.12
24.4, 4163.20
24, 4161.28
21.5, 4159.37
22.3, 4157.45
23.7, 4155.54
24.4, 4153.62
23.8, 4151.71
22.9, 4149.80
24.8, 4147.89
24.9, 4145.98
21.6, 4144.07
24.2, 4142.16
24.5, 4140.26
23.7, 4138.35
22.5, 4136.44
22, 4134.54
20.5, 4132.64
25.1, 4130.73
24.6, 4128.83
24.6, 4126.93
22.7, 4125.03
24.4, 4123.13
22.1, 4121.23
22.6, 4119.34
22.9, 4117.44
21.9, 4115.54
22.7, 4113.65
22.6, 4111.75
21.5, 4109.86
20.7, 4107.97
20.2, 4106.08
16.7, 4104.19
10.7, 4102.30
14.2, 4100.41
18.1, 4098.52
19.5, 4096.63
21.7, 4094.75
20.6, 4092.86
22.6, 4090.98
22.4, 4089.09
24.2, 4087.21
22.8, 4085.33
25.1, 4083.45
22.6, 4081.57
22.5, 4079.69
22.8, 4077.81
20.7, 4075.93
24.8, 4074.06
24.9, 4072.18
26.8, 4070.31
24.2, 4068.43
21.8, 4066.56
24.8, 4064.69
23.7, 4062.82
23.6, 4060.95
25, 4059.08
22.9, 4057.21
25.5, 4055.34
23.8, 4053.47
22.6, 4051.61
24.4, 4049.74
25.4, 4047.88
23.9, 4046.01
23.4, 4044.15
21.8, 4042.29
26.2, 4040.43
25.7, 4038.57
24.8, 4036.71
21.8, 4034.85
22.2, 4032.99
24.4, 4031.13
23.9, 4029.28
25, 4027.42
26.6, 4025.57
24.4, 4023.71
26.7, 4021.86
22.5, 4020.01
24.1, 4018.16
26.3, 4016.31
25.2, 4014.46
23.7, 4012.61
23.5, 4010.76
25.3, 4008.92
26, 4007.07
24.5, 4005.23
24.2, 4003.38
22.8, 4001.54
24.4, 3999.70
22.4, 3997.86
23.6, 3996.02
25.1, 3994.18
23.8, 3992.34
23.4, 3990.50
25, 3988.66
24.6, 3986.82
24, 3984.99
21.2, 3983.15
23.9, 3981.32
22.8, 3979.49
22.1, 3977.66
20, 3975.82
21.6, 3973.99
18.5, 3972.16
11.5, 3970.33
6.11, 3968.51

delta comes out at -0.129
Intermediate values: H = 20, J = 23.0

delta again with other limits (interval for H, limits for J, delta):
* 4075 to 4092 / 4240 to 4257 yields -0.083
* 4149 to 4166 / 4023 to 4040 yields -0.117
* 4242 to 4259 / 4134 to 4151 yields -0.094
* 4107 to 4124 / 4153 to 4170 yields -0.126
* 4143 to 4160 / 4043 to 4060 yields -0.107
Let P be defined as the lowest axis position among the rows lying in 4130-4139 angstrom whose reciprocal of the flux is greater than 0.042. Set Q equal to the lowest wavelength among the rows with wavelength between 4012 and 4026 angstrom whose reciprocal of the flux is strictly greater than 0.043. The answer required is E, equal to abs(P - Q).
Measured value 112.6 angstrom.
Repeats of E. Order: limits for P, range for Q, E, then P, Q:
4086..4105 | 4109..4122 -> 20.8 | 4089.09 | 4109.86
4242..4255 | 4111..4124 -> 130.8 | 4242.55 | 4111.75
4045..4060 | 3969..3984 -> 81.3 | 4051.61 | 3970.33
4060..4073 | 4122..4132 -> 64.1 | 4060.95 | 4125.03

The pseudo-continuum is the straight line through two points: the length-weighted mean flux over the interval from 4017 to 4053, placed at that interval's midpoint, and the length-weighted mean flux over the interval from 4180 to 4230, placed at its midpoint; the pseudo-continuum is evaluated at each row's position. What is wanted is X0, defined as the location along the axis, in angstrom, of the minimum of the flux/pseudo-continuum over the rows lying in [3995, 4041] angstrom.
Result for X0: 4034.85 angstrom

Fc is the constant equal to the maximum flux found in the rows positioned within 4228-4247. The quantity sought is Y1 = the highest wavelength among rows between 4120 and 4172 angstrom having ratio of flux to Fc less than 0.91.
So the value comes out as 4159.37 angstrom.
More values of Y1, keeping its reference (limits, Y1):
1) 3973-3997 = 3983.15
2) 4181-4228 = 4226.95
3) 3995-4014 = 3997.86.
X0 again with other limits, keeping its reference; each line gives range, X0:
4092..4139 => 4102.30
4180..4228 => 4203.66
